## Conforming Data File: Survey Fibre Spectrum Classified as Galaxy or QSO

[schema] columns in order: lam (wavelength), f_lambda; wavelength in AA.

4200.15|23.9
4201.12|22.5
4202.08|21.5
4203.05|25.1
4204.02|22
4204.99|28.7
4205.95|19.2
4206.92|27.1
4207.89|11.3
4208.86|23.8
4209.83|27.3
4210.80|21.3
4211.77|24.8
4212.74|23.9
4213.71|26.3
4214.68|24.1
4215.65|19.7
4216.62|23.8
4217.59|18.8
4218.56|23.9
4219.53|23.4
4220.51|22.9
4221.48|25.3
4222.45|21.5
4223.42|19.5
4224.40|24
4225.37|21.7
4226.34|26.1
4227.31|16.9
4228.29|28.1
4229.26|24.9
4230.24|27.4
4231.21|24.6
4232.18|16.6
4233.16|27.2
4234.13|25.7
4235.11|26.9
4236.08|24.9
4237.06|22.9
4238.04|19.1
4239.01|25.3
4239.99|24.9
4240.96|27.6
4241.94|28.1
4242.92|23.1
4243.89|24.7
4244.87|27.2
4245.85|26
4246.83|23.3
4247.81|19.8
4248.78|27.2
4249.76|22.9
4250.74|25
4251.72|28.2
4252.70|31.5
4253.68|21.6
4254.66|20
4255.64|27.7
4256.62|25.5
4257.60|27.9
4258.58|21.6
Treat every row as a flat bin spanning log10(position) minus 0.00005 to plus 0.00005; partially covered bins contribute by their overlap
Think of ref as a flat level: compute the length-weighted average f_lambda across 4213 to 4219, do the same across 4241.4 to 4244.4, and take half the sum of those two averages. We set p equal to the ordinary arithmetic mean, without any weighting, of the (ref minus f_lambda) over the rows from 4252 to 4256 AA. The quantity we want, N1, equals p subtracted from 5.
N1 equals 6.1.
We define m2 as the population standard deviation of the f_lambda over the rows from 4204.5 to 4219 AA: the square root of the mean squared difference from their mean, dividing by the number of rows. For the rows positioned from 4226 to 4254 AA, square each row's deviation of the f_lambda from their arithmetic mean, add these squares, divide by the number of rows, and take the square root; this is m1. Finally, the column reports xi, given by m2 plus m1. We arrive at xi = 7.6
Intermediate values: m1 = 3.37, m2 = 4.23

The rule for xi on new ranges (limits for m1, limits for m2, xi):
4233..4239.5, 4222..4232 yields 6.0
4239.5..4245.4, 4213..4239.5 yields 4.9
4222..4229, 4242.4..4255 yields 6.8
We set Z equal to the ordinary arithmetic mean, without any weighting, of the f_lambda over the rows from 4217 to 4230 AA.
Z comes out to 22.8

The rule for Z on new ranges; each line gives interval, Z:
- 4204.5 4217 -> 23.2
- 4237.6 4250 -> 24.6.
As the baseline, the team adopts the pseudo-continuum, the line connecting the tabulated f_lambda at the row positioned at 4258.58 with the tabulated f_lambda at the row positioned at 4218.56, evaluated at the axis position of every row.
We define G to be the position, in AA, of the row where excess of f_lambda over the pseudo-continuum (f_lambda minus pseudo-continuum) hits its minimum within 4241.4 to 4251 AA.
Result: 4247.81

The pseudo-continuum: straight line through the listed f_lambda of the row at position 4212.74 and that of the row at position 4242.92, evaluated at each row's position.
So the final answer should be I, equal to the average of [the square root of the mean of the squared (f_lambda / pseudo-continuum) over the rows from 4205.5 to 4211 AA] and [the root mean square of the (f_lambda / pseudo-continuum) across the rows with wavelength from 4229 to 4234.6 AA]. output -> 0.99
